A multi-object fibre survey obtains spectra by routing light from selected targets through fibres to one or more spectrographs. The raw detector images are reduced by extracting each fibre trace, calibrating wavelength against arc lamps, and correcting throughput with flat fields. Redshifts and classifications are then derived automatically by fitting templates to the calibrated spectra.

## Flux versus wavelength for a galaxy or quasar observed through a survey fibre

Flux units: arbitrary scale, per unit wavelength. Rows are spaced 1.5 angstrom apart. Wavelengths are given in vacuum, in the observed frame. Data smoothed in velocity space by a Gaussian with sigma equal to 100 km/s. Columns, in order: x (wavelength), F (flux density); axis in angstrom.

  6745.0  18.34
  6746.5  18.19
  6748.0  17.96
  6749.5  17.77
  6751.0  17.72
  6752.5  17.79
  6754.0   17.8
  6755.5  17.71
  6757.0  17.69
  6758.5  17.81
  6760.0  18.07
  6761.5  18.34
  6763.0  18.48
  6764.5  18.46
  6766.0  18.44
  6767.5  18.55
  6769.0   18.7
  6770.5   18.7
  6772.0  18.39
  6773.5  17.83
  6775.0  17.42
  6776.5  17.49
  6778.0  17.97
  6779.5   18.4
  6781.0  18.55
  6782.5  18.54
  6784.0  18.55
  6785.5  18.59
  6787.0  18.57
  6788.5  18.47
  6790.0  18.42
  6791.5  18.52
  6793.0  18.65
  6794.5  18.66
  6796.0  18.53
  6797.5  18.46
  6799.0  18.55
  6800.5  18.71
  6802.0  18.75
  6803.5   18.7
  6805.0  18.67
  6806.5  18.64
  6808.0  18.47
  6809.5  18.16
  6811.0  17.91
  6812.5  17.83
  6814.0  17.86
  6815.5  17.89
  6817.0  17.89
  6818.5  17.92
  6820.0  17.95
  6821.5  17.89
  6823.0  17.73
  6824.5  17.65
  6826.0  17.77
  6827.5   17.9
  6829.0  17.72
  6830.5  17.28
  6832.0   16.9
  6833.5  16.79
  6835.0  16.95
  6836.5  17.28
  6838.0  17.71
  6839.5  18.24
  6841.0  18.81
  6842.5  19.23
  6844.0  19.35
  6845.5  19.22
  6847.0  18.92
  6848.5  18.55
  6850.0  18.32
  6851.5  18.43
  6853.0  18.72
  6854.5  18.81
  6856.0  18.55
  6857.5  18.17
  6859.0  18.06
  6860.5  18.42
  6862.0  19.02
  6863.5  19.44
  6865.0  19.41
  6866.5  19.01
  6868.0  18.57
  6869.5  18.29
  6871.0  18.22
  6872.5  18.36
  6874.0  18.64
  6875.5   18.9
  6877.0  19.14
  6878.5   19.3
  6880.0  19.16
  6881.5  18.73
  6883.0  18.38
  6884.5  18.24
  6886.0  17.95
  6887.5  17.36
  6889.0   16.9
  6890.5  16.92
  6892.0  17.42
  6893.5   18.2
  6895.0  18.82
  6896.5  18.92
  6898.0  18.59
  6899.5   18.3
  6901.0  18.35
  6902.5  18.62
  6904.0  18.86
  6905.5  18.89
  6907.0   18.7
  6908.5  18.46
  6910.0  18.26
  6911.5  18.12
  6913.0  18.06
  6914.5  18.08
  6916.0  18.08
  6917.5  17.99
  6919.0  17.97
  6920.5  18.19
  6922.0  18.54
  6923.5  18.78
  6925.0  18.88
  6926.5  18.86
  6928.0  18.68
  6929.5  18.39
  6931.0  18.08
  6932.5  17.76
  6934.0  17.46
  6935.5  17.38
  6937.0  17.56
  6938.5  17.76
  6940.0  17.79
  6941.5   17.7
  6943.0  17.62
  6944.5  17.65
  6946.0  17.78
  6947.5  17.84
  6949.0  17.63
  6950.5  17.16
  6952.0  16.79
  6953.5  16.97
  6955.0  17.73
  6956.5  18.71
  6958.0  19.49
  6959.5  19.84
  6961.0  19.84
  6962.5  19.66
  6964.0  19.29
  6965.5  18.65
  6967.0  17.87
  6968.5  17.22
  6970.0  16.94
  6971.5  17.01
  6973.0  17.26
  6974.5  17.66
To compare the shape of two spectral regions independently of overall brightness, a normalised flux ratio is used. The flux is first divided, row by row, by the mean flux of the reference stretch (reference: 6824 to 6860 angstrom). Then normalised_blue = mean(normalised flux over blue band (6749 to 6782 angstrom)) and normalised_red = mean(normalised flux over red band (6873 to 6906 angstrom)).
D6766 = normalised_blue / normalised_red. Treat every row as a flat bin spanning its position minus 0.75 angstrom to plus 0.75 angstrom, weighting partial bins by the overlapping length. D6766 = 0.98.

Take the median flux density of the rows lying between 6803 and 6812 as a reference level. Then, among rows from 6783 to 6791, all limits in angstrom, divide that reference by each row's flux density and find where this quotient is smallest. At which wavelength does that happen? 6785.5 angstrom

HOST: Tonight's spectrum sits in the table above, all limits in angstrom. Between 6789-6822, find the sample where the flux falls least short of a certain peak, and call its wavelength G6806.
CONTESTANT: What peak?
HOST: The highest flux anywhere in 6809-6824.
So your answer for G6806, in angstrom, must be 6802.0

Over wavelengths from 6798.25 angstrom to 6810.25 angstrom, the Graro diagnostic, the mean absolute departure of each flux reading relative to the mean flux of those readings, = 0.14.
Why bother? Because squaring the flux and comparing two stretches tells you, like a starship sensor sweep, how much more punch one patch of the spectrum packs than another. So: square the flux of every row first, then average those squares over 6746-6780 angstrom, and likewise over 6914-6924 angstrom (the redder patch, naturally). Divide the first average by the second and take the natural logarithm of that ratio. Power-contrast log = -0.017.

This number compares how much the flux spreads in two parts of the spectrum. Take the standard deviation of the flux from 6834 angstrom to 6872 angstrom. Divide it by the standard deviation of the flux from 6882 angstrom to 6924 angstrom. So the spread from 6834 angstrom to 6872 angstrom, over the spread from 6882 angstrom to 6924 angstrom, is 1.2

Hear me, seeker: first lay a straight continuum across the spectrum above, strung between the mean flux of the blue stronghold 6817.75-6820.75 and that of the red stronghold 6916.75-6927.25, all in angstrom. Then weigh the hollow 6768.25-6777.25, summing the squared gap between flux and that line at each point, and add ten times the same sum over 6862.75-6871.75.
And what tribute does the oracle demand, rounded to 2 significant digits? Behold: 43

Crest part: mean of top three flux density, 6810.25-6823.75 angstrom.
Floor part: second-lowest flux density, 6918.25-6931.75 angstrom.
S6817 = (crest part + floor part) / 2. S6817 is 18.0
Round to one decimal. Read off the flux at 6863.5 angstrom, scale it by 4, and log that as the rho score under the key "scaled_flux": 77.8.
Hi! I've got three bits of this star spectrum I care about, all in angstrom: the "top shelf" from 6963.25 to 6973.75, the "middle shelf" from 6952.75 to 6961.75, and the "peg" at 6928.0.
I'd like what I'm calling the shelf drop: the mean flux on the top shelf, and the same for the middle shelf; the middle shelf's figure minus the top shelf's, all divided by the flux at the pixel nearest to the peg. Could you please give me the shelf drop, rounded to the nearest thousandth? 0.054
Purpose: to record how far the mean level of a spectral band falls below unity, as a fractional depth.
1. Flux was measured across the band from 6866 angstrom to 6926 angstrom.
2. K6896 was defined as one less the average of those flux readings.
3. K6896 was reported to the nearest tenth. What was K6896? -17.4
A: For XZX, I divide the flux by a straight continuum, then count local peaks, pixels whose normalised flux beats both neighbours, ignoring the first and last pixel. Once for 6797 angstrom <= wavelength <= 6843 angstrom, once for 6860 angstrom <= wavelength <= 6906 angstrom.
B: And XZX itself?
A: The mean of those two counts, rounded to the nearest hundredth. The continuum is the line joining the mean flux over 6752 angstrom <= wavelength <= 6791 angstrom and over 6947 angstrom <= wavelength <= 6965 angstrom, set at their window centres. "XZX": 3.50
